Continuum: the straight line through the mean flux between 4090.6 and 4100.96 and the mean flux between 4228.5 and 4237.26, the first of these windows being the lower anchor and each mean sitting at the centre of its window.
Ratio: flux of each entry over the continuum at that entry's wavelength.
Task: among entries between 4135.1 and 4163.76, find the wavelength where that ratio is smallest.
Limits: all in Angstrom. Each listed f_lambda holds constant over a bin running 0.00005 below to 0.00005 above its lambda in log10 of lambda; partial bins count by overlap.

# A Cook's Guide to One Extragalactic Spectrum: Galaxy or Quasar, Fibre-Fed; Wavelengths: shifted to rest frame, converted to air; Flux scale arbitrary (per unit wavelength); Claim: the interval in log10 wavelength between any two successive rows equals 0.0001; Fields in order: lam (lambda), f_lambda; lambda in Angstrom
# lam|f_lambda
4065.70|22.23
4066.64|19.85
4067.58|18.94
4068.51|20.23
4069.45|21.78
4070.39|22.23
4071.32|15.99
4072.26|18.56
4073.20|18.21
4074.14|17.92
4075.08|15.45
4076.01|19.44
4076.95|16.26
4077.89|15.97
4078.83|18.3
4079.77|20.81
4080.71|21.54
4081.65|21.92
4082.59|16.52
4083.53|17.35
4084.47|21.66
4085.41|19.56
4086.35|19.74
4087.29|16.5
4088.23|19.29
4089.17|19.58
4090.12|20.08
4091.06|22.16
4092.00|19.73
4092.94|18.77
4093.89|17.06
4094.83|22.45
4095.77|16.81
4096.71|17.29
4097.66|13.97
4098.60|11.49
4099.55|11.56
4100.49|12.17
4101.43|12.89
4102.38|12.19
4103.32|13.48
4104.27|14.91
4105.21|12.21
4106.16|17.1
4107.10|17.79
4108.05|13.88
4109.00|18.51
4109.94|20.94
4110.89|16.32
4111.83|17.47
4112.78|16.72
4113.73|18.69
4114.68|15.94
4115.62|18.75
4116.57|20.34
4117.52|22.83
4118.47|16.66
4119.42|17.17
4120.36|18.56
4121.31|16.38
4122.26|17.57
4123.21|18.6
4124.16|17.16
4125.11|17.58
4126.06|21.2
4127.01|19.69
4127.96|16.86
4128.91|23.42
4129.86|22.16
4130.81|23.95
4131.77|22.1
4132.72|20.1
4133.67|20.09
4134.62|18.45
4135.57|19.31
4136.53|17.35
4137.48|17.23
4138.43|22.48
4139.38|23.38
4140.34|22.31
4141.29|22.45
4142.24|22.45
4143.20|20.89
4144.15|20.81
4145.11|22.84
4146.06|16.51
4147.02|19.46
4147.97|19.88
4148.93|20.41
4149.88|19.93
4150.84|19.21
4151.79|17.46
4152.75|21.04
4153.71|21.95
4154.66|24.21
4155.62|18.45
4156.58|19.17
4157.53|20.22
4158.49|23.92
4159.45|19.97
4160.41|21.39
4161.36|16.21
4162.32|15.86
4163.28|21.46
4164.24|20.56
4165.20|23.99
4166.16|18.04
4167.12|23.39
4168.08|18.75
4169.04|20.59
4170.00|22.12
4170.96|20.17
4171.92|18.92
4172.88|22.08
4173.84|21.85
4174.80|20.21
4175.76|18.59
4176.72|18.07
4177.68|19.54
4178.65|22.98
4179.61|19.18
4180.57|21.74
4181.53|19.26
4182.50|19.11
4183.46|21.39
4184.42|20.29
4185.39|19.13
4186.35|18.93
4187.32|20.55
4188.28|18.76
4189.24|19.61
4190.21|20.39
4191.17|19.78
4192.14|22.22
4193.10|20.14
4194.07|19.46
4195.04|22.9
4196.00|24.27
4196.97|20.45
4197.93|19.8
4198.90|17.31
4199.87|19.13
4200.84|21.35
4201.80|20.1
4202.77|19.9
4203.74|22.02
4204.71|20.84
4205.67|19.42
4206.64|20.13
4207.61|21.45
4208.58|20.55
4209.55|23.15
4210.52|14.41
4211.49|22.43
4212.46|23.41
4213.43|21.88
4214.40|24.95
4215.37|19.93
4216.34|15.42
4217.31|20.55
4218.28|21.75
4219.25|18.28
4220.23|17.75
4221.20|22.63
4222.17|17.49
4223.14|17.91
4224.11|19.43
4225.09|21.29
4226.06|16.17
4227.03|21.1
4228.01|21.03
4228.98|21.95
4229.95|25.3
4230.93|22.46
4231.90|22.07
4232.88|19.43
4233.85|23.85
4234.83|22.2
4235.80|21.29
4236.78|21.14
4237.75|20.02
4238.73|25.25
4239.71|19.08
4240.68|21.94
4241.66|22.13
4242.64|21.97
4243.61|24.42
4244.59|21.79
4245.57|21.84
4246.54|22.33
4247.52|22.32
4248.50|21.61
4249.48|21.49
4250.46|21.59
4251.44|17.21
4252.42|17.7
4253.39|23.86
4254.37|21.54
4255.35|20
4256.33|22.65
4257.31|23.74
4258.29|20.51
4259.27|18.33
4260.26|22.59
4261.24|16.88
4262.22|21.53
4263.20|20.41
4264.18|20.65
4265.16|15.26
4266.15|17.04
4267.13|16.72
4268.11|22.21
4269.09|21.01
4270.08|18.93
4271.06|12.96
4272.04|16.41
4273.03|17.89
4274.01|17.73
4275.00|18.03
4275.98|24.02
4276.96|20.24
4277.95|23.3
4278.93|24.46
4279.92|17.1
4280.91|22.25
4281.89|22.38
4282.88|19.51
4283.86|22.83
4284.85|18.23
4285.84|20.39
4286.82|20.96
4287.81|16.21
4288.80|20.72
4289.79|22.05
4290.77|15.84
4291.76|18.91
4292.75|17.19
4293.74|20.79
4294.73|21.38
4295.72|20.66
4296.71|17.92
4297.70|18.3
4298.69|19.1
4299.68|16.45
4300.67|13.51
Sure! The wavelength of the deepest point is 4162.32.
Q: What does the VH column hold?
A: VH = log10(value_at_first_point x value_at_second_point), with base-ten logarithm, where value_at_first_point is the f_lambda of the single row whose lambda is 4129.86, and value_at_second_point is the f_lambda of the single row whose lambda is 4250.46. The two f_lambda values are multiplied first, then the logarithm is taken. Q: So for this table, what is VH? 2.68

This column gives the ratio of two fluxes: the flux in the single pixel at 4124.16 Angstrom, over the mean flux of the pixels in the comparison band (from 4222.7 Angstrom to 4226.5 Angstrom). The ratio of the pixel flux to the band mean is 0.92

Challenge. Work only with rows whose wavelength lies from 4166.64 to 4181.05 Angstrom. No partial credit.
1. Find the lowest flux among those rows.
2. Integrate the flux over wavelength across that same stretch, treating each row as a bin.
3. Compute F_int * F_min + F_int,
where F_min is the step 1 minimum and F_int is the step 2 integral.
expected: 5648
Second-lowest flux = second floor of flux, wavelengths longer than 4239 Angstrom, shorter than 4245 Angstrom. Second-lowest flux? 21.79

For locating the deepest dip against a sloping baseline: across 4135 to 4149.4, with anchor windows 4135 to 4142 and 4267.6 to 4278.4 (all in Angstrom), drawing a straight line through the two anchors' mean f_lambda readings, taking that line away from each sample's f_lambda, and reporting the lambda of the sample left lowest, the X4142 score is 4146.06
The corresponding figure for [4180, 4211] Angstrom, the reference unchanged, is 4210.52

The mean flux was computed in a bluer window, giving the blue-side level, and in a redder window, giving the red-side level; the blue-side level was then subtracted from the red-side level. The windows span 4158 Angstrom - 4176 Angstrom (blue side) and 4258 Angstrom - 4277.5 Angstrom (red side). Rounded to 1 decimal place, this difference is -1.5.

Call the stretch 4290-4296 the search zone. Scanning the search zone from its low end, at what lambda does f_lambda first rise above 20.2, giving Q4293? 4293.74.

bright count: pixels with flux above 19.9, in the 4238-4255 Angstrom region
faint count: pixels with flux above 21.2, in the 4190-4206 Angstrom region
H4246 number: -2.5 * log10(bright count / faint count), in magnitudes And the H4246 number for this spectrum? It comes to -1.12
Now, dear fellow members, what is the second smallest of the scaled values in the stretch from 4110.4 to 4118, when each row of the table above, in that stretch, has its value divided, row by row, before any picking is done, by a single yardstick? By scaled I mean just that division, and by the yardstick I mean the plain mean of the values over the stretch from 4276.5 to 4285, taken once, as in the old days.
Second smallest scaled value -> 0.77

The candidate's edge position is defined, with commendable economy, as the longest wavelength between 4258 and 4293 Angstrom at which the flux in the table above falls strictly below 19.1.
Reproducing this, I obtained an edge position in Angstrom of 4292.75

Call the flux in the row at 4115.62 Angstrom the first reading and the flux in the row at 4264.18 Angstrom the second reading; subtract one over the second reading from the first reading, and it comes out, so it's 18.7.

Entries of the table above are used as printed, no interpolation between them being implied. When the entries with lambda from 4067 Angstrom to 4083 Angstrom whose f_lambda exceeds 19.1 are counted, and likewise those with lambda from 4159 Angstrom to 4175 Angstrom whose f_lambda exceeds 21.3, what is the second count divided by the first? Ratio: 1.0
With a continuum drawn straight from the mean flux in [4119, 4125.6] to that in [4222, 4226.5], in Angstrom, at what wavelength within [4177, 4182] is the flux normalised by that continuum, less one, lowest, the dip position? 4179.61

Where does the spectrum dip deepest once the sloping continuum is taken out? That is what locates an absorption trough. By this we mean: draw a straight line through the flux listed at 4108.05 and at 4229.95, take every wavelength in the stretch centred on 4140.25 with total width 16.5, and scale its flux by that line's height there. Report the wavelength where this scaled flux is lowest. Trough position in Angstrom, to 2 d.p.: 4146.06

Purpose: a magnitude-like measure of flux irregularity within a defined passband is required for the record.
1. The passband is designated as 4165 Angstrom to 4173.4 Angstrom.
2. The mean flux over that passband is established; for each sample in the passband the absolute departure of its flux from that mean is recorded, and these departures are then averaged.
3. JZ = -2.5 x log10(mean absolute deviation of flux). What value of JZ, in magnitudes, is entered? -0.6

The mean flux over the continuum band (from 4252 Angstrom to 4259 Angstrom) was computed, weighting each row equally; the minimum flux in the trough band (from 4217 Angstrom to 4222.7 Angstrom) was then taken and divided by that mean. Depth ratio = 0.82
